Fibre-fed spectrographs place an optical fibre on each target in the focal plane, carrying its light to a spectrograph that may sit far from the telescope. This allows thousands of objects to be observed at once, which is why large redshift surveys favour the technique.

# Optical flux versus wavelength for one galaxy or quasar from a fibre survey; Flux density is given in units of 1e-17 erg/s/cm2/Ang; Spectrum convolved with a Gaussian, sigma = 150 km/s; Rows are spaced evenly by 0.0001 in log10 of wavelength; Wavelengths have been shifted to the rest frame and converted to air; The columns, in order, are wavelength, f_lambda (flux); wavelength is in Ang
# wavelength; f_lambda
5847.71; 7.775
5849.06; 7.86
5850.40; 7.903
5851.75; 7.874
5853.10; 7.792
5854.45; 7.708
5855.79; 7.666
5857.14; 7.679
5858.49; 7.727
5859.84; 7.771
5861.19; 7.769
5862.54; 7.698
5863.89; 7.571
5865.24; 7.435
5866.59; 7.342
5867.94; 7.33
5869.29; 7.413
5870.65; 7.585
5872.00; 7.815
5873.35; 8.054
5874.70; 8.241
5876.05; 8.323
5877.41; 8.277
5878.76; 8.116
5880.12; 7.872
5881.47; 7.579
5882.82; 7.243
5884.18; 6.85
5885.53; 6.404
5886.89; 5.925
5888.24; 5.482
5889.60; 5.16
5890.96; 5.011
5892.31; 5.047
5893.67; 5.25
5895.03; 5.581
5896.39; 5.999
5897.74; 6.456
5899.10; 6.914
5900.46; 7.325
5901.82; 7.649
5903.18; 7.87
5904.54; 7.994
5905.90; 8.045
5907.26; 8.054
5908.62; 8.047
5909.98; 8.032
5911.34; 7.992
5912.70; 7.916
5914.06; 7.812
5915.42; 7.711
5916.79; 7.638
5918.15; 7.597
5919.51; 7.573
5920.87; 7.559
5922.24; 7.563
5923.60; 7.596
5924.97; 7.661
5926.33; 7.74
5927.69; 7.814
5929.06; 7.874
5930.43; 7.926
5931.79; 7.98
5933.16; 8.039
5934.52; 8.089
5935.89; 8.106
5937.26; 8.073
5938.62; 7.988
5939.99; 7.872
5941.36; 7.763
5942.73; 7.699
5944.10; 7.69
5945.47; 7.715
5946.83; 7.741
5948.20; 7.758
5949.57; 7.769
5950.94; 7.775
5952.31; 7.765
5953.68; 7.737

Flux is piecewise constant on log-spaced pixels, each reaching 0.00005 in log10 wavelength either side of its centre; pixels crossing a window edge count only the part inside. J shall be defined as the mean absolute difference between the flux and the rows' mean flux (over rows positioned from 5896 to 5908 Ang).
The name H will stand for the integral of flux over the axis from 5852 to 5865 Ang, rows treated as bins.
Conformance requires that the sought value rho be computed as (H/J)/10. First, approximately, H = 100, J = 0.6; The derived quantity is 16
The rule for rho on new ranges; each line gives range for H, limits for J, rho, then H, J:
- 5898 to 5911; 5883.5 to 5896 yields 20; 101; 0.5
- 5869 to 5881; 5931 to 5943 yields 80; 96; 0.1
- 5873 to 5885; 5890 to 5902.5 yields 11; 94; 0.8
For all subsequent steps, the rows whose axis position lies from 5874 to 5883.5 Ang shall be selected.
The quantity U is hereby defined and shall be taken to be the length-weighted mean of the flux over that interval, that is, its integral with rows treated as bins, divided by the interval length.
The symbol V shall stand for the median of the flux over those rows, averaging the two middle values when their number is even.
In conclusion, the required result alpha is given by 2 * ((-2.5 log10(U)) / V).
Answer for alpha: -0.555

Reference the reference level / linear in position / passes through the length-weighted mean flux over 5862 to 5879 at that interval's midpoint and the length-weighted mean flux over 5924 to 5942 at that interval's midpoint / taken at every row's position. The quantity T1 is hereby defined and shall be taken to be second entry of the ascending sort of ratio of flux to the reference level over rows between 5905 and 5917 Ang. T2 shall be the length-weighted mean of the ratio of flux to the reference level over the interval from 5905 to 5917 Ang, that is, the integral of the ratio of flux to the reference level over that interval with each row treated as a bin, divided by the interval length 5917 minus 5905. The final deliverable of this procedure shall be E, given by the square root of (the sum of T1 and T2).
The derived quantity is 1.41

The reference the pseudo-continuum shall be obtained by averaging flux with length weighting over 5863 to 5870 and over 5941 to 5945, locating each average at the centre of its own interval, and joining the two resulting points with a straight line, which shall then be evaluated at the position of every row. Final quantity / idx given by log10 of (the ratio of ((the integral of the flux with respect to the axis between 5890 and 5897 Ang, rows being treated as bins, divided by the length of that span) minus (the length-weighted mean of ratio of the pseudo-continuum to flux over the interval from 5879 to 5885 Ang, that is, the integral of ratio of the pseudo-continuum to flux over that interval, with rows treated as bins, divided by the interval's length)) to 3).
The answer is 0.161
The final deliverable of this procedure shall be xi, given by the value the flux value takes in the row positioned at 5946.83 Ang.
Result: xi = 7.741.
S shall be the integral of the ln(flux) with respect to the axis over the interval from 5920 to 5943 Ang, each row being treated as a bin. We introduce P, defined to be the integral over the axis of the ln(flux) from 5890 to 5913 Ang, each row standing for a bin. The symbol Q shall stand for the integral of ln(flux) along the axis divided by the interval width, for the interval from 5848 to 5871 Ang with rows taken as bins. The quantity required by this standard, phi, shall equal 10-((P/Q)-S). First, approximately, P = 44.3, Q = 2.03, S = 47.4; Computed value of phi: 36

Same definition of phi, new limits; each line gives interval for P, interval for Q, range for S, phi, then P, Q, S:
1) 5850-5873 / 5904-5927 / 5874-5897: 30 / 46.8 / 2.05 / 43.0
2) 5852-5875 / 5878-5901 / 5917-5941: 34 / 46.9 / 1.84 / 49.4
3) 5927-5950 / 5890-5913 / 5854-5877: 32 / 47.5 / 1.93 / 47.0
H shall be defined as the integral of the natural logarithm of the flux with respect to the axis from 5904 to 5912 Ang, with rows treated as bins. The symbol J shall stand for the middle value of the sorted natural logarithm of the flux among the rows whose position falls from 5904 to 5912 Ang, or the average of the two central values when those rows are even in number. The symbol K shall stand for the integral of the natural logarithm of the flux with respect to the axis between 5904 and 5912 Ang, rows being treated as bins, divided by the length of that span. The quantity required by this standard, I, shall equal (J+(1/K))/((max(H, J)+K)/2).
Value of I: 0.2735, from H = 16.7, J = 2.08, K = 2.08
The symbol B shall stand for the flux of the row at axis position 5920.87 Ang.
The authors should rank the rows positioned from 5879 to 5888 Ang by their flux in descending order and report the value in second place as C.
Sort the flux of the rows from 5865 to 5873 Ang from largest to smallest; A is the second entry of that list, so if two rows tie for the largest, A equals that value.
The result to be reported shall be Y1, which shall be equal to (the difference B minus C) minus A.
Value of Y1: -7.6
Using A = 7.585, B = 7.559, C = 7.579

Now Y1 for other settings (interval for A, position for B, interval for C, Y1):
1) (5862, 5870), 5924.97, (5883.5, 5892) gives -6.3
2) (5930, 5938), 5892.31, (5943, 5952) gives -10.8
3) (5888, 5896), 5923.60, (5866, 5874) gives -5.7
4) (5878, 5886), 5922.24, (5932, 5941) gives -8.4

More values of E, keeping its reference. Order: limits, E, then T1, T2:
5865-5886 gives 1.36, 0.877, 0.98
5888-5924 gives 1.24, 0.645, 0.90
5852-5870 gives 1.39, 0.945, 0.98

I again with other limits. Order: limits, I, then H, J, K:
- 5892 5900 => 0.2900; 14.2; 1.76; 1.78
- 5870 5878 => 0.2746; 16.7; 2.10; 2.09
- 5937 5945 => 0.2746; 16.5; 2.06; 2.06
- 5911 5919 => 0.2750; 16.4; 2.05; 2.05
